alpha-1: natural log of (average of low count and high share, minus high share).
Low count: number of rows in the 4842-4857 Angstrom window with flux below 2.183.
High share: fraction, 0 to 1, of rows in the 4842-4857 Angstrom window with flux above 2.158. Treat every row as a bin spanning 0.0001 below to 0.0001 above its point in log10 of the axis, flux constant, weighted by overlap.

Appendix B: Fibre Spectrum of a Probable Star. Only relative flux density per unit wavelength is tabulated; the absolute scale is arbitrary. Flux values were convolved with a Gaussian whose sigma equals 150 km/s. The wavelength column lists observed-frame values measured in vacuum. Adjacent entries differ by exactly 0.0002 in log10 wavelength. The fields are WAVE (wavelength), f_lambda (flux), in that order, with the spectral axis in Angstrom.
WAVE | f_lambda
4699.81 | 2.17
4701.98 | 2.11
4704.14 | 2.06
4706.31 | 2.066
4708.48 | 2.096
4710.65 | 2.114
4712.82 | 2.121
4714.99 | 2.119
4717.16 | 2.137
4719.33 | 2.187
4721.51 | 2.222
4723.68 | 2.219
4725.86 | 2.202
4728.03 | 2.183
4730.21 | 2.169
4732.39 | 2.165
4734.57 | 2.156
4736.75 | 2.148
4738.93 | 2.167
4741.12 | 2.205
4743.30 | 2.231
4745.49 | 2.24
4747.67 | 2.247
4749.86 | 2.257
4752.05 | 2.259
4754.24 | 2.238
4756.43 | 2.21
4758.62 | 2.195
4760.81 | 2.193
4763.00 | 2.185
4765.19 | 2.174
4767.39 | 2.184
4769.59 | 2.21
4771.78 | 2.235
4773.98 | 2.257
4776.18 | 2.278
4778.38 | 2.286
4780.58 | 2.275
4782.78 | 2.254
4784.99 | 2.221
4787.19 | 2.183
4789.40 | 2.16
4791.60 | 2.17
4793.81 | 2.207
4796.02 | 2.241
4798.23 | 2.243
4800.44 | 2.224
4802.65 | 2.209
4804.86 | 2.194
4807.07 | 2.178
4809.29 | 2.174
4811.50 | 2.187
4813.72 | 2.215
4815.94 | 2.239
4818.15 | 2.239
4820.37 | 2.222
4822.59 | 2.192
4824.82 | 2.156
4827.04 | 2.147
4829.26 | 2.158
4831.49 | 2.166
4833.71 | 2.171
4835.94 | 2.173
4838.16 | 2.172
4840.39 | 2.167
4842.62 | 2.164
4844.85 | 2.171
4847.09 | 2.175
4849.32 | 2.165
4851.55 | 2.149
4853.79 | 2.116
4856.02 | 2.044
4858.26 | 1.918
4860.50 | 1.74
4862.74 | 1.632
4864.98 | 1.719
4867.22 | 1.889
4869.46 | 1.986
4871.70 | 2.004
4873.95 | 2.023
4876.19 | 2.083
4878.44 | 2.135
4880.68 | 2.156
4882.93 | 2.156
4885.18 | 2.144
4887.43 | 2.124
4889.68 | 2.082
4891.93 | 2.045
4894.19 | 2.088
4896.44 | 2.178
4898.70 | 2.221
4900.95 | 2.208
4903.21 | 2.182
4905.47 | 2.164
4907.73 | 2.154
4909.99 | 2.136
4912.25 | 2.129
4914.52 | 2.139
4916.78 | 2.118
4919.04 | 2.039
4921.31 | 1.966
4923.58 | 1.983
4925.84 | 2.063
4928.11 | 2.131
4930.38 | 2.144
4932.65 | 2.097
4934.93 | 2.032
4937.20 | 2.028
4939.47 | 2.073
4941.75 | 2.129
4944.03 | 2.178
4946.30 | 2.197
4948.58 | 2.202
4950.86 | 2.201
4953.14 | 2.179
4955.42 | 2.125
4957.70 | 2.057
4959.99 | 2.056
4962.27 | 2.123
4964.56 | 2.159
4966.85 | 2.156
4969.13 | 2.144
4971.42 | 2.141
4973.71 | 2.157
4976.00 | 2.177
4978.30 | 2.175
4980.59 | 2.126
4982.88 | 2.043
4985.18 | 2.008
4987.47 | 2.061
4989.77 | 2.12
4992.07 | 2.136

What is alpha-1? 1.2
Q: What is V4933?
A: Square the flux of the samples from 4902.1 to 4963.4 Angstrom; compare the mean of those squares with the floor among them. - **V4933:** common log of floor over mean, -0.063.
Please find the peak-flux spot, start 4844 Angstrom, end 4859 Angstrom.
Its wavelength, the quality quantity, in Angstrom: 4847.09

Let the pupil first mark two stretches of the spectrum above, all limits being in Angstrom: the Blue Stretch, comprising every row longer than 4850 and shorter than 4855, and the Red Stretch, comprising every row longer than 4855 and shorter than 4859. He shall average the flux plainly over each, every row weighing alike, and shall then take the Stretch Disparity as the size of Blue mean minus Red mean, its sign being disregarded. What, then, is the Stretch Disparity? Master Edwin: 0.15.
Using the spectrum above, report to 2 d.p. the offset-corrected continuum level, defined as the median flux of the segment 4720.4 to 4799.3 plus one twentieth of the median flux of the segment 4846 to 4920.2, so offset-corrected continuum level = 2.32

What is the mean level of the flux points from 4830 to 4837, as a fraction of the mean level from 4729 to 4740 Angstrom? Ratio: 1.00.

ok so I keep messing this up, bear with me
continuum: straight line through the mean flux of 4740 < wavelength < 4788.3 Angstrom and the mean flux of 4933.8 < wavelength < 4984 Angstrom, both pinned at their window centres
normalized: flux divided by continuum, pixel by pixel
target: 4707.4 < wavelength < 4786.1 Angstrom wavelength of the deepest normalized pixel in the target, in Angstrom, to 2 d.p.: 4708.48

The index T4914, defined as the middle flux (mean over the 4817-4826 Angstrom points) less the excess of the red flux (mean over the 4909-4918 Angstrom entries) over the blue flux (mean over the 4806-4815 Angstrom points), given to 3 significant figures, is 2.26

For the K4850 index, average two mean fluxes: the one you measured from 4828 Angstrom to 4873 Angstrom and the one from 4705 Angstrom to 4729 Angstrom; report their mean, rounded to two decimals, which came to 2.10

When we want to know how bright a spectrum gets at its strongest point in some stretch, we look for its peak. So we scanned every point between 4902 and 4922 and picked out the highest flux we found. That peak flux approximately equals 2.182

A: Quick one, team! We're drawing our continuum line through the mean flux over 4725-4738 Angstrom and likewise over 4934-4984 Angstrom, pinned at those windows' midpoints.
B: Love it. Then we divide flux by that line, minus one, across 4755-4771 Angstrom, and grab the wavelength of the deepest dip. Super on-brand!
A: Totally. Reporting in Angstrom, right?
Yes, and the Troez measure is 4765.19 Angstrom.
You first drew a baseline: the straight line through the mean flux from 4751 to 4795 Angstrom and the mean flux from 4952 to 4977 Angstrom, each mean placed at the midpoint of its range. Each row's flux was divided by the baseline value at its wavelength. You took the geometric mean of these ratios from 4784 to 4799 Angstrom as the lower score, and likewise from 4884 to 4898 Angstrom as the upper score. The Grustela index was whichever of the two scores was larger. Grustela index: 1.00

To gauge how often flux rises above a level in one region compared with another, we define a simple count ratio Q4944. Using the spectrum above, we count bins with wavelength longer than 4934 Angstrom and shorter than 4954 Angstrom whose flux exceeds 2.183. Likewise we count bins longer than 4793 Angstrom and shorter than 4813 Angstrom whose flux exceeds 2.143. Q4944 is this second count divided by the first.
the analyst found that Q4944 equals 3.0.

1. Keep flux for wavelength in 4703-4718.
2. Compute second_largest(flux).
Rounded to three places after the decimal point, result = 2.121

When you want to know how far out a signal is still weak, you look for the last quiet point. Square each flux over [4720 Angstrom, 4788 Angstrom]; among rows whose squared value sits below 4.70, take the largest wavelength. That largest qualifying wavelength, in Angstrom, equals 4738.93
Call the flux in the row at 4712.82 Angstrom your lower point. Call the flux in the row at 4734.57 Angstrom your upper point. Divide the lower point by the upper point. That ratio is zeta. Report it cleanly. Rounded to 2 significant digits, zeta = 0.98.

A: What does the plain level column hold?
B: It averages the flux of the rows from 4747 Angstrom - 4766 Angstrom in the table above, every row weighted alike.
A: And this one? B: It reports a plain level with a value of 2.218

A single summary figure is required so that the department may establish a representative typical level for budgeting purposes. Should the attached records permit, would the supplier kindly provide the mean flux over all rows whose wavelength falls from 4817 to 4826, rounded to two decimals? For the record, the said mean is 2.20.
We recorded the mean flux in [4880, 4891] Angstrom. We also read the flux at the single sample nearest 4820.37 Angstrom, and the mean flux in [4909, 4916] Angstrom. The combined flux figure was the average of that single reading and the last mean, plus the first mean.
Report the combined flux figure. 4.31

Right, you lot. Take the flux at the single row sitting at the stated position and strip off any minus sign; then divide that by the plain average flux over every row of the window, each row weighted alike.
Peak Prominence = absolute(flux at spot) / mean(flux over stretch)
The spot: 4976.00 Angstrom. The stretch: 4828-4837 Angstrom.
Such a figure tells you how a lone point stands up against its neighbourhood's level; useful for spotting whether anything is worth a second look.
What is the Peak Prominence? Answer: 1.00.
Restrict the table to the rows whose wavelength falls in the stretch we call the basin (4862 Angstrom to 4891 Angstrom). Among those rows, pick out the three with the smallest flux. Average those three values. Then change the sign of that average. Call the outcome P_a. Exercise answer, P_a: -1.75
